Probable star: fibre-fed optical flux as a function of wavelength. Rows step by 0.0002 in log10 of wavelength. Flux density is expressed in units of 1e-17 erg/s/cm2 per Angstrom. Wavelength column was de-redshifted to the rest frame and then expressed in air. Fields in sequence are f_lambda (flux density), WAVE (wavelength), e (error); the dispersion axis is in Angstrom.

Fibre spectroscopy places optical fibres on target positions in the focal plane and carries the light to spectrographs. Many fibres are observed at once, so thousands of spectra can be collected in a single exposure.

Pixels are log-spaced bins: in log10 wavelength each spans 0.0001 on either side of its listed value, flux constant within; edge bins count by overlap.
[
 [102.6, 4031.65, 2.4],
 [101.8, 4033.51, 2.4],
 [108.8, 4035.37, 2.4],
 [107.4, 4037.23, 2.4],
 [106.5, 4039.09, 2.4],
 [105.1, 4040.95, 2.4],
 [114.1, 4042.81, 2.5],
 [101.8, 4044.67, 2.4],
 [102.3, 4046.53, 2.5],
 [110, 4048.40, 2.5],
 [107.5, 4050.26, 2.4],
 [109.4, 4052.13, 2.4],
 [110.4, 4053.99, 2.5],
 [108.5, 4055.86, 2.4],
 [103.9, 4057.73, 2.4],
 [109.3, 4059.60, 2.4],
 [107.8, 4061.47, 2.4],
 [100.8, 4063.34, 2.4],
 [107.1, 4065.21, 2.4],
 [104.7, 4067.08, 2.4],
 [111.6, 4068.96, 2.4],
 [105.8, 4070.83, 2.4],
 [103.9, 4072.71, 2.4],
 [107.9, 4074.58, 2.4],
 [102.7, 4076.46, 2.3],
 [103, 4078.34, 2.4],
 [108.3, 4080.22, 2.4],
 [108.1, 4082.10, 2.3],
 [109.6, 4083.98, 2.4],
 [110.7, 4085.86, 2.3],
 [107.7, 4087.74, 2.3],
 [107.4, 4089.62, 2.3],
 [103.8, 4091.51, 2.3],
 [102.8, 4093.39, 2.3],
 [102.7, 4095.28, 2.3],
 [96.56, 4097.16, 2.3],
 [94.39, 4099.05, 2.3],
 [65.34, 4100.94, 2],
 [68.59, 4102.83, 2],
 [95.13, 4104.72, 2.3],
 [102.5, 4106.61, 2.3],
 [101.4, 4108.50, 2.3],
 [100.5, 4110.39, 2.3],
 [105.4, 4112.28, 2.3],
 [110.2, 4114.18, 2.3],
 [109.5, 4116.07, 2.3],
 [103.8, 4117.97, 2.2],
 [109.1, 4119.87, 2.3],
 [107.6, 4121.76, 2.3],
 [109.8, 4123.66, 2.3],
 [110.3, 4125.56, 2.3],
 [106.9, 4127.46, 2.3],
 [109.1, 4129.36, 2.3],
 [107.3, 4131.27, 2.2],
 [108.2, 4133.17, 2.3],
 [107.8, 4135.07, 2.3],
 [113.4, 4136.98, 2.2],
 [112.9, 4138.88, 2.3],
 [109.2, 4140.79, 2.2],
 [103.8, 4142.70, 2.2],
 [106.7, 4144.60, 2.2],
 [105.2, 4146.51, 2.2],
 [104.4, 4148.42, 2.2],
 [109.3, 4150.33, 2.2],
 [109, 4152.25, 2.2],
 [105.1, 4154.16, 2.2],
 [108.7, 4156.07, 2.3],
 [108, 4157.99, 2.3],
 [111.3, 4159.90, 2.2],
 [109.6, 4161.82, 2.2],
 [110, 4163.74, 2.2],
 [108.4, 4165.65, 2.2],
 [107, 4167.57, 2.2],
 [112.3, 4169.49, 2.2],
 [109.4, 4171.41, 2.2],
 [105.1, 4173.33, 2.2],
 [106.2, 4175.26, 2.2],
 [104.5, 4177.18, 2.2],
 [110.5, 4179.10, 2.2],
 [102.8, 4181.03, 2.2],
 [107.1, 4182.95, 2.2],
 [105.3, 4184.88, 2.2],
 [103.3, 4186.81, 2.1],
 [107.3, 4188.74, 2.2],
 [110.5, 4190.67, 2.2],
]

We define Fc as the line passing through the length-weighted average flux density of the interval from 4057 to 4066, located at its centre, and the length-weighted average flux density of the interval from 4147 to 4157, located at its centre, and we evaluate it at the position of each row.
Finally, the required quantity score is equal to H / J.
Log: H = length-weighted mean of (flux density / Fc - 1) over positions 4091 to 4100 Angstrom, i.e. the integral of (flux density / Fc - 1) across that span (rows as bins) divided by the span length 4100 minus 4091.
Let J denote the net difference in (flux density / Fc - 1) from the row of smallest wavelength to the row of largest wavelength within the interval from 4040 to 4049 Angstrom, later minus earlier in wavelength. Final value -1.34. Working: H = -0.061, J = 0.05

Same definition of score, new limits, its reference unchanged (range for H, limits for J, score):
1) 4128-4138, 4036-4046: -0.38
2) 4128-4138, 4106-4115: 0.29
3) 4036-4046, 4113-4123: -0.50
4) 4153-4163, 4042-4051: -0.19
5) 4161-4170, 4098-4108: 0.24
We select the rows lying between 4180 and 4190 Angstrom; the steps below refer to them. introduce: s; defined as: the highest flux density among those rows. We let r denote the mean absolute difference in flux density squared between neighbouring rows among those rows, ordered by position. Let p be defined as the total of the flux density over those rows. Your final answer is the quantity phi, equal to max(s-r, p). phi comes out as 526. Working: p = 526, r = 636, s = 107.3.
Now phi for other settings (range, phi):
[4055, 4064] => 530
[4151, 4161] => 542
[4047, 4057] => 546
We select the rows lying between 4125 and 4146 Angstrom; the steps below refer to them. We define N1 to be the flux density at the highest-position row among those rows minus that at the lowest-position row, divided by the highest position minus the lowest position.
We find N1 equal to -0.19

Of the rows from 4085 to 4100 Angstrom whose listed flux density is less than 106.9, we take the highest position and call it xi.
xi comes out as 4099.05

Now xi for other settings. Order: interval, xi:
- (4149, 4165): 4154.16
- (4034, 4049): 4046.53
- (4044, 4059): 4057.73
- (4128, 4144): 4142.70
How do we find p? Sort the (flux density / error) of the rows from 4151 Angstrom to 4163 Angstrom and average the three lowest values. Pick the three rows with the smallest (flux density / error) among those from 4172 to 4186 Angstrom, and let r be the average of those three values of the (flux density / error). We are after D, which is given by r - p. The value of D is 0.0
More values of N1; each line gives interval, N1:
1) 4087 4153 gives 0.02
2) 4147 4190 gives 0.07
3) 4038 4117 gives 0.04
